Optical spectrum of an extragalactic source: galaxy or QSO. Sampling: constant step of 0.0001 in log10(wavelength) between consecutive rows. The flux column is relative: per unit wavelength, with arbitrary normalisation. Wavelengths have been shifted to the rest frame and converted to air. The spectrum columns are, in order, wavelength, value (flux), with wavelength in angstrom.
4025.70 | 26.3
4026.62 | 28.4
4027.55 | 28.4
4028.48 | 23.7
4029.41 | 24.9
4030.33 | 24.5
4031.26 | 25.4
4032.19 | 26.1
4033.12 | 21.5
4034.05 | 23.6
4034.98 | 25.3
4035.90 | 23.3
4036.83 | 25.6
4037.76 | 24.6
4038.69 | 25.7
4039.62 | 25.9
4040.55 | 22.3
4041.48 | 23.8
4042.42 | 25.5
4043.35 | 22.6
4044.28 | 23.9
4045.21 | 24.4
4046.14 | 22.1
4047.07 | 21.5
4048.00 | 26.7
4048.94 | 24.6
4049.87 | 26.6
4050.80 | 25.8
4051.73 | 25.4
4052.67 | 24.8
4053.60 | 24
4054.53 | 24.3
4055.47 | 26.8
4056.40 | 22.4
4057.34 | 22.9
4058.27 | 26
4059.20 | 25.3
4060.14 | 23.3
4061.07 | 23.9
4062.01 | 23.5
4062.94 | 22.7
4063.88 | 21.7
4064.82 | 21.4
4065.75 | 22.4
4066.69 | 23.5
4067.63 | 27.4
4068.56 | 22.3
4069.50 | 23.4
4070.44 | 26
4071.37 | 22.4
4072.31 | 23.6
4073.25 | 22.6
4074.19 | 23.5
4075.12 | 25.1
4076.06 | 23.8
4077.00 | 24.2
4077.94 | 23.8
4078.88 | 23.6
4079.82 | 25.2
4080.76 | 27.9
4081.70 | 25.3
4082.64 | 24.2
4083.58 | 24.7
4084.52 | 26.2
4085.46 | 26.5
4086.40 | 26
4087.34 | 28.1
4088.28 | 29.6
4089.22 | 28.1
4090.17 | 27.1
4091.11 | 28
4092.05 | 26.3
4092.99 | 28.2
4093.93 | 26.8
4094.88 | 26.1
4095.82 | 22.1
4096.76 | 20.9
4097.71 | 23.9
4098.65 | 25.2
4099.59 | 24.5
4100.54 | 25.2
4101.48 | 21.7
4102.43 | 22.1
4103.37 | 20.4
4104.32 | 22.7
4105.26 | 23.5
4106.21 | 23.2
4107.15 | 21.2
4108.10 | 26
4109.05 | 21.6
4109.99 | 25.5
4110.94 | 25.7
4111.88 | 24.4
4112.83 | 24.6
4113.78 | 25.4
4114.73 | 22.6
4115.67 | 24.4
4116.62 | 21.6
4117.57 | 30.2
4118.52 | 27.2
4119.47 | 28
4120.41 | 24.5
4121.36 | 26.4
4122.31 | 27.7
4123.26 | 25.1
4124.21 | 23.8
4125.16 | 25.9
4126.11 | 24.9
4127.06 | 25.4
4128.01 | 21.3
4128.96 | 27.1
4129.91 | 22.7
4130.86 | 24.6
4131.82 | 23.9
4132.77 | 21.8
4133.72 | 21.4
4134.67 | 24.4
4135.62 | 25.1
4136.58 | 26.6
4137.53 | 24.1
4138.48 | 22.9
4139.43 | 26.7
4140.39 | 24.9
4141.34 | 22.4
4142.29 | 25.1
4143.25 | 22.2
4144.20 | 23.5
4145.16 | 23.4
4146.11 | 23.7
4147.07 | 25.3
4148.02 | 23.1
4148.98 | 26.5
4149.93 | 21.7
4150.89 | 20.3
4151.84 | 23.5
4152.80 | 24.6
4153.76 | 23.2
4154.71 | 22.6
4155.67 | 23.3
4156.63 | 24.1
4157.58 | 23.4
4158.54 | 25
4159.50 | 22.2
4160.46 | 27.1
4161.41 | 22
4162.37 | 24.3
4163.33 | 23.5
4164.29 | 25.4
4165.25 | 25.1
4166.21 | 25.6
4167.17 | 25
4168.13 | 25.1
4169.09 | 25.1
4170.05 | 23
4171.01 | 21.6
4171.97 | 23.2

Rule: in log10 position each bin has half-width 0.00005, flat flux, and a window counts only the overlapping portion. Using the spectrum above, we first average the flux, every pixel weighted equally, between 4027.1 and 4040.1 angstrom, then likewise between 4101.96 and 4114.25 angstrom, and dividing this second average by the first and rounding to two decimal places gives 0.95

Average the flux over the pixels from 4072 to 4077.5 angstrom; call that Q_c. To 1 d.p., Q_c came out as 23.8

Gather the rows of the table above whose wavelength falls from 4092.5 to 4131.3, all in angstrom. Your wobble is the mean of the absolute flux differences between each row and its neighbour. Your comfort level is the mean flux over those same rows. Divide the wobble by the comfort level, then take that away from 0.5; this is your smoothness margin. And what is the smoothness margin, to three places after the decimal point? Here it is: 0.408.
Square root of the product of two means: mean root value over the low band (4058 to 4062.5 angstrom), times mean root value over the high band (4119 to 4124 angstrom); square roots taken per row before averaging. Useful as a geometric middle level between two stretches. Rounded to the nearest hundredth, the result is 5.03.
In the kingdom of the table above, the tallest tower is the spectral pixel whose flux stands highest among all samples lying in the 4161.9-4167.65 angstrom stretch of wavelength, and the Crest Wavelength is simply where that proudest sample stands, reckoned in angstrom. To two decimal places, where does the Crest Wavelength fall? 4166.21 angstrom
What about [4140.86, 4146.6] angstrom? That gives 4142.29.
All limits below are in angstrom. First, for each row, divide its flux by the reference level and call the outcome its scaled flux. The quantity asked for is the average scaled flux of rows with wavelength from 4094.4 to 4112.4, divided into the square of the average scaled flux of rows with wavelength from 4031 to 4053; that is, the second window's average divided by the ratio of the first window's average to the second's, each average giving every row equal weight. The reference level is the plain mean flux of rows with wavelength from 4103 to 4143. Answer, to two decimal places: 1.04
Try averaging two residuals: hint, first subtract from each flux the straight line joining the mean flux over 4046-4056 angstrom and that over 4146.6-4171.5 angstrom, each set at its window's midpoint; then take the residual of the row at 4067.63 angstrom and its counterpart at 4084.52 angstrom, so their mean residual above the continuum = 2.2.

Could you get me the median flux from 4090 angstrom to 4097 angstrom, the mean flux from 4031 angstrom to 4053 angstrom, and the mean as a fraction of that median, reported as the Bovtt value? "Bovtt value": 0.92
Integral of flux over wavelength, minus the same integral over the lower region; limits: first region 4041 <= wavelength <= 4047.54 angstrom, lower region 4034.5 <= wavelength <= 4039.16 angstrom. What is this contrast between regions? 37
